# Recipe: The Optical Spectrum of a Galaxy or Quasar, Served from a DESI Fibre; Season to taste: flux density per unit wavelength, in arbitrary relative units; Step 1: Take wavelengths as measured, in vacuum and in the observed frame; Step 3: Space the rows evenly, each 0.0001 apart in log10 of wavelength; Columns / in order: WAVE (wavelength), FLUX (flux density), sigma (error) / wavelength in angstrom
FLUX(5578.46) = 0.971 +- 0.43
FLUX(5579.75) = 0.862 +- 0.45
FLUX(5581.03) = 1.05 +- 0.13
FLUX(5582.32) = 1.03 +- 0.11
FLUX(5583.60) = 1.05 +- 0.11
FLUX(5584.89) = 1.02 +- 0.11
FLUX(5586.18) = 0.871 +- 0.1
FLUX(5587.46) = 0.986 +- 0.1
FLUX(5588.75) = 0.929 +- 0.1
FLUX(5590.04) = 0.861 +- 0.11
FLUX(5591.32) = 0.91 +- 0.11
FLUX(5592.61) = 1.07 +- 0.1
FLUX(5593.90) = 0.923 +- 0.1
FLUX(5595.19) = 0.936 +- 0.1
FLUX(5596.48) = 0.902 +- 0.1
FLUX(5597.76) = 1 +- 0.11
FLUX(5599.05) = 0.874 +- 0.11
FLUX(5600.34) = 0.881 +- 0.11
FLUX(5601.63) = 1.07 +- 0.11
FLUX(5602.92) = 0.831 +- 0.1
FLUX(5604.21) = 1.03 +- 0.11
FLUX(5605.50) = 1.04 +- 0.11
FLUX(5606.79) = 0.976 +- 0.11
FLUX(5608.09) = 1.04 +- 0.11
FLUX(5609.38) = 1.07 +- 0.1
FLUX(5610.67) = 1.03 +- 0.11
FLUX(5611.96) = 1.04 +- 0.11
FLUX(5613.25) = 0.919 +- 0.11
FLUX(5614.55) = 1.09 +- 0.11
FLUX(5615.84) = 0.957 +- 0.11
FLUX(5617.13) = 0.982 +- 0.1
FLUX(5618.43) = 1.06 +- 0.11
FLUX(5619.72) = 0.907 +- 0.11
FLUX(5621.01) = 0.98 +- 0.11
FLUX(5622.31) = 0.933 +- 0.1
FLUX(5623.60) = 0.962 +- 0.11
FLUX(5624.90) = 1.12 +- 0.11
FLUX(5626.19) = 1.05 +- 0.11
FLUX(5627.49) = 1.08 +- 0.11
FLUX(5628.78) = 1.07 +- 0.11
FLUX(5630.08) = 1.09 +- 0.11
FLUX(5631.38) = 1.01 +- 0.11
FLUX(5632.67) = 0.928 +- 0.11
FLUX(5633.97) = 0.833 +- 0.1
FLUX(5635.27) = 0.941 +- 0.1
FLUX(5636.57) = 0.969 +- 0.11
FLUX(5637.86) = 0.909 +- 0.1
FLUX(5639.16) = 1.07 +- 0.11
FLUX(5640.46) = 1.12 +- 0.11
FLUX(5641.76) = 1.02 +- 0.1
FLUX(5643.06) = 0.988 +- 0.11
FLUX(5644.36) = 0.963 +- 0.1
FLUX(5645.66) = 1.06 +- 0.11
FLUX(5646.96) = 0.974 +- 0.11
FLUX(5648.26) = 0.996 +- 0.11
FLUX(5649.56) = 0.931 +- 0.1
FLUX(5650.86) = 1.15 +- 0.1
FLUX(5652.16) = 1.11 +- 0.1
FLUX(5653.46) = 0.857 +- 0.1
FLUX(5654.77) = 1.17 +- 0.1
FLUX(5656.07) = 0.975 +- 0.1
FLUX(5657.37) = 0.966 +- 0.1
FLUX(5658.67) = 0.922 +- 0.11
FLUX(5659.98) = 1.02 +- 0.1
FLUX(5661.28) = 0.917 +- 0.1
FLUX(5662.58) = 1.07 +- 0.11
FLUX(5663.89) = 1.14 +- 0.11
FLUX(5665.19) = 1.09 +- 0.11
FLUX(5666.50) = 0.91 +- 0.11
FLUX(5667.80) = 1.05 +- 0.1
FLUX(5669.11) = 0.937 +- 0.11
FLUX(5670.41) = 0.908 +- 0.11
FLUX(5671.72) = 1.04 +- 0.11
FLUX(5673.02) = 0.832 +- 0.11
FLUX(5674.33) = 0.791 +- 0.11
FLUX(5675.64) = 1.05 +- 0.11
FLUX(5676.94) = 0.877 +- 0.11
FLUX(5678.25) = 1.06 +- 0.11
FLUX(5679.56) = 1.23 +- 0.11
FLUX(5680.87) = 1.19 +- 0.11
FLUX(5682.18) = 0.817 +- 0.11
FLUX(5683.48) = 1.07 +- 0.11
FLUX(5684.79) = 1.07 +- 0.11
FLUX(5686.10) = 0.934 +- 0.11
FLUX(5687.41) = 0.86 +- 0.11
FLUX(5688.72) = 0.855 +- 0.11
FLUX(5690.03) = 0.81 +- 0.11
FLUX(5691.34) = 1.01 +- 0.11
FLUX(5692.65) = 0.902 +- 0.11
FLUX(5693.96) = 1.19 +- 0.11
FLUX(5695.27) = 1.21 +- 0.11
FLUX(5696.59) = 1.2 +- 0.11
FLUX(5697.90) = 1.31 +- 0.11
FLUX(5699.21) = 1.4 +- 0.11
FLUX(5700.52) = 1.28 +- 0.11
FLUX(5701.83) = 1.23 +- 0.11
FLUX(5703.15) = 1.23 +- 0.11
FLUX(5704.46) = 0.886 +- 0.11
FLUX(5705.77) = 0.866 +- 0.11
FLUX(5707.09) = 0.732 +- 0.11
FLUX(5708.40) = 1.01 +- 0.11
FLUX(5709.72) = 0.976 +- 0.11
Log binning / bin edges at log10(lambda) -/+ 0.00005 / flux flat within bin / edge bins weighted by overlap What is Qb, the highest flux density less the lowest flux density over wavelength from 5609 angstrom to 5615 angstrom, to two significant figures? 0.17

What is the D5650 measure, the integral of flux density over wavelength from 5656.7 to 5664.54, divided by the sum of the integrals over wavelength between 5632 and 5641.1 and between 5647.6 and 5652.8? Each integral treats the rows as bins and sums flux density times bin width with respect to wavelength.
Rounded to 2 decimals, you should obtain 0.55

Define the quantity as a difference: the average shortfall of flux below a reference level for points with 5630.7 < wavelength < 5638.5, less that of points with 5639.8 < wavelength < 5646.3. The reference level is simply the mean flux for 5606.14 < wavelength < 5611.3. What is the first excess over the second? 0.10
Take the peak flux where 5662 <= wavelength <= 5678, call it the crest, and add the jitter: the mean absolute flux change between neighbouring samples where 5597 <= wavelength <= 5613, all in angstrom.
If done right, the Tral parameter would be 1.23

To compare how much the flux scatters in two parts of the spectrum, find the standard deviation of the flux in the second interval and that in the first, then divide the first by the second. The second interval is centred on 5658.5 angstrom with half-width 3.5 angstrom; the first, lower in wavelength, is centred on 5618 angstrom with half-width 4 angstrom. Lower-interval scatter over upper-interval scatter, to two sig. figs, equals 1.6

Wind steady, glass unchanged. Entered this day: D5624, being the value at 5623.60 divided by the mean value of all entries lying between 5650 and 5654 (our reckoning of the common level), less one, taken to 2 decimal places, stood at -0.07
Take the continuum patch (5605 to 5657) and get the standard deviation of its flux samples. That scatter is 0.08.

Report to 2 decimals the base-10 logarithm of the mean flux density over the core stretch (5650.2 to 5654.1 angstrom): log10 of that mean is 0.02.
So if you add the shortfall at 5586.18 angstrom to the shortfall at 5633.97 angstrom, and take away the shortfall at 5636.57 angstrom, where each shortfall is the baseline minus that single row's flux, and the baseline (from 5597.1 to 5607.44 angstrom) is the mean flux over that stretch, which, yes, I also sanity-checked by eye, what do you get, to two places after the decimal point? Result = 0.23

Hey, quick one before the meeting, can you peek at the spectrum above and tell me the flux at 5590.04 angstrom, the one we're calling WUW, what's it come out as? 0.861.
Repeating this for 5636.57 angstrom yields 0.969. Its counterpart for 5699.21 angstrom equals 1.4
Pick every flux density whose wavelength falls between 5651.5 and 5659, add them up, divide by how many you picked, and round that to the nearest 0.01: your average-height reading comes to 1.00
